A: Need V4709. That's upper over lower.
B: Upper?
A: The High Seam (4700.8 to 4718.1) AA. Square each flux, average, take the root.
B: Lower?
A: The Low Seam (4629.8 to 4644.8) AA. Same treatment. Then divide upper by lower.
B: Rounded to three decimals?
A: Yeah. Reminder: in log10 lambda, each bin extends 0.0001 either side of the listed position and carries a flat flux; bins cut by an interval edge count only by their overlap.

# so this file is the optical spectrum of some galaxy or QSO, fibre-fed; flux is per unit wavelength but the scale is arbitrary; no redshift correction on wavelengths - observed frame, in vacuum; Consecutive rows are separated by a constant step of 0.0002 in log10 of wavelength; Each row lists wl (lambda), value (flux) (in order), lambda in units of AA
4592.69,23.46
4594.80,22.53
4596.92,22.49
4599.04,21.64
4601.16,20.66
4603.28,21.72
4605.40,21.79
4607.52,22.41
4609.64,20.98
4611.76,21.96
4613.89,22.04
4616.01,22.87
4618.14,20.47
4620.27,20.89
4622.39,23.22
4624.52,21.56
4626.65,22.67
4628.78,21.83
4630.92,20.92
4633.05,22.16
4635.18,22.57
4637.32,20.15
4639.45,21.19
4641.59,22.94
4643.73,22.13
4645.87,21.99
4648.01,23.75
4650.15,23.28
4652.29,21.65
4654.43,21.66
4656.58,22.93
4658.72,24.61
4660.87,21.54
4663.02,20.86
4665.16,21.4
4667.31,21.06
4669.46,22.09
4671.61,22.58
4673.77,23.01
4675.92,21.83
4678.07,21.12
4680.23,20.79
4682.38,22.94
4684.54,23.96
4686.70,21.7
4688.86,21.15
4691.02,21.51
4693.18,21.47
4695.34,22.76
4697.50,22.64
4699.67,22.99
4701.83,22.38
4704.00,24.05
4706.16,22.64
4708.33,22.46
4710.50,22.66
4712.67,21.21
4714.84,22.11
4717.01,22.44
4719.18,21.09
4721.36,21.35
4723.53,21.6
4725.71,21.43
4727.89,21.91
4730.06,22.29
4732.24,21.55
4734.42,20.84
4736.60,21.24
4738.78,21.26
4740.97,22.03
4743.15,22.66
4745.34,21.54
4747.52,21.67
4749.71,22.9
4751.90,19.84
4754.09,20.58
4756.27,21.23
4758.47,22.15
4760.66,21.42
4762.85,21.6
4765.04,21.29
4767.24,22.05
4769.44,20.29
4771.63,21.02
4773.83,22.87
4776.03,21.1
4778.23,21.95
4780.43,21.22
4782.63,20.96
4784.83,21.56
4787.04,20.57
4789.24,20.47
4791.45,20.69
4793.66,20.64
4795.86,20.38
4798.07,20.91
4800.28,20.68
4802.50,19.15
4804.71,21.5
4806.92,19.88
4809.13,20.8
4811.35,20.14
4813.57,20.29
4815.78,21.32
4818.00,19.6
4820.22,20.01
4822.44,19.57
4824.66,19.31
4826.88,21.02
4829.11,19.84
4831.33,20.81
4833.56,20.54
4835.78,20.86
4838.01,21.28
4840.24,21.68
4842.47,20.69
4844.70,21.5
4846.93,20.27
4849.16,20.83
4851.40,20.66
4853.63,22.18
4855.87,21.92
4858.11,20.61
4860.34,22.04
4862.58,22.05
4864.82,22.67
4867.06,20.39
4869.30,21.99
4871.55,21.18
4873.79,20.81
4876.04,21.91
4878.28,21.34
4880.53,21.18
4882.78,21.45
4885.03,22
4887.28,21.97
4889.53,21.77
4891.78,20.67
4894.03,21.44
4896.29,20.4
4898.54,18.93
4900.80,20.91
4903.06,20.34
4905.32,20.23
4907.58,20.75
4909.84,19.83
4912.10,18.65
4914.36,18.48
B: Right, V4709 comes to 1.035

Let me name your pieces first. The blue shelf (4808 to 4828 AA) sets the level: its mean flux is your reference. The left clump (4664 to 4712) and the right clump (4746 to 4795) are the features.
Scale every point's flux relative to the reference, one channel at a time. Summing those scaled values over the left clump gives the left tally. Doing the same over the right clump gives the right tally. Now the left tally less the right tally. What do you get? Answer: 1.0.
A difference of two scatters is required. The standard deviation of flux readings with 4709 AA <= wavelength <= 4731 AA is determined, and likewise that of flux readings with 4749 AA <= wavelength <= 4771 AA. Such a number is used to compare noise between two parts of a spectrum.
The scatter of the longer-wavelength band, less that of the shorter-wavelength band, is 0.4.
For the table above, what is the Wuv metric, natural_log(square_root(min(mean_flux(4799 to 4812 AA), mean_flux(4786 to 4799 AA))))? 1.51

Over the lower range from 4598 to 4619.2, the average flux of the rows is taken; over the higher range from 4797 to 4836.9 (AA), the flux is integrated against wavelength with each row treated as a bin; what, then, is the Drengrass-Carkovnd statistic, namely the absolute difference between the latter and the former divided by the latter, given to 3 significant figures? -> 0.973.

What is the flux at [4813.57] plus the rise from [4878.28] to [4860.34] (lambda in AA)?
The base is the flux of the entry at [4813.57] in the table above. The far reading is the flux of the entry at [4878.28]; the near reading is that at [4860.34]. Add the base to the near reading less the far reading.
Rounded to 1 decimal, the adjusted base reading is 21.0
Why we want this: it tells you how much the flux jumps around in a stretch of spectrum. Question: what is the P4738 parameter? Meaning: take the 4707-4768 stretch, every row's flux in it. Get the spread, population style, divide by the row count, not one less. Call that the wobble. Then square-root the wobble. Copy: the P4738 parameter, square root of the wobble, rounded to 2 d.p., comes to 0.82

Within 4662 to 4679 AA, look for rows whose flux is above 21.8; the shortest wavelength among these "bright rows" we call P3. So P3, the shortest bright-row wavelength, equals 4669.46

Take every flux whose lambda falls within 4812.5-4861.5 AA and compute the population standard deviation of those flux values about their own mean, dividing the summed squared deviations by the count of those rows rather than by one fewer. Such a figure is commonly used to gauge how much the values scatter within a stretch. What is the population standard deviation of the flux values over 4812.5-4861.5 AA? 0.79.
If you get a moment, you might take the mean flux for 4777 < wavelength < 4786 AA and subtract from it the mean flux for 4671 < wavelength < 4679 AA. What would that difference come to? -0.7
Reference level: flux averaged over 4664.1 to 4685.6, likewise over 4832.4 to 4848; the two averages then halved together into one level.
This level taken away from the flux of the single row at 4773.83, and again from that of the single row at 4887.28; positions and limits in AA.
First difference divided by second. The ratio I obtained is 3.0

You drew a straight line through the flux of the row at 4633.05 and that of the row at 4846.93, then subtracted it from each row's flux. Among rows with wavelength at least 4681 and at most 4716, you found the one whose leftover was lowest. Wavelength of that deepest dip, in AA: 4688.86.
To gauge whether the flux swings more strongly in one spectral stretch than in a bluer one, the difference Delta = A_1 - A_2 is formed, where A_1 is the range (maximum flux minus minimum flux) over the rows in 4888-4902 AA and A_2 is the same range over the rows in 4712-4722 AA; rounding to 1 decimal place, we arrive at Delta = 1.5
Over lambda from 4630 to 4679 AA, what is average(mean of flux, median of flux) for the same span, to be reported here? 22.0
